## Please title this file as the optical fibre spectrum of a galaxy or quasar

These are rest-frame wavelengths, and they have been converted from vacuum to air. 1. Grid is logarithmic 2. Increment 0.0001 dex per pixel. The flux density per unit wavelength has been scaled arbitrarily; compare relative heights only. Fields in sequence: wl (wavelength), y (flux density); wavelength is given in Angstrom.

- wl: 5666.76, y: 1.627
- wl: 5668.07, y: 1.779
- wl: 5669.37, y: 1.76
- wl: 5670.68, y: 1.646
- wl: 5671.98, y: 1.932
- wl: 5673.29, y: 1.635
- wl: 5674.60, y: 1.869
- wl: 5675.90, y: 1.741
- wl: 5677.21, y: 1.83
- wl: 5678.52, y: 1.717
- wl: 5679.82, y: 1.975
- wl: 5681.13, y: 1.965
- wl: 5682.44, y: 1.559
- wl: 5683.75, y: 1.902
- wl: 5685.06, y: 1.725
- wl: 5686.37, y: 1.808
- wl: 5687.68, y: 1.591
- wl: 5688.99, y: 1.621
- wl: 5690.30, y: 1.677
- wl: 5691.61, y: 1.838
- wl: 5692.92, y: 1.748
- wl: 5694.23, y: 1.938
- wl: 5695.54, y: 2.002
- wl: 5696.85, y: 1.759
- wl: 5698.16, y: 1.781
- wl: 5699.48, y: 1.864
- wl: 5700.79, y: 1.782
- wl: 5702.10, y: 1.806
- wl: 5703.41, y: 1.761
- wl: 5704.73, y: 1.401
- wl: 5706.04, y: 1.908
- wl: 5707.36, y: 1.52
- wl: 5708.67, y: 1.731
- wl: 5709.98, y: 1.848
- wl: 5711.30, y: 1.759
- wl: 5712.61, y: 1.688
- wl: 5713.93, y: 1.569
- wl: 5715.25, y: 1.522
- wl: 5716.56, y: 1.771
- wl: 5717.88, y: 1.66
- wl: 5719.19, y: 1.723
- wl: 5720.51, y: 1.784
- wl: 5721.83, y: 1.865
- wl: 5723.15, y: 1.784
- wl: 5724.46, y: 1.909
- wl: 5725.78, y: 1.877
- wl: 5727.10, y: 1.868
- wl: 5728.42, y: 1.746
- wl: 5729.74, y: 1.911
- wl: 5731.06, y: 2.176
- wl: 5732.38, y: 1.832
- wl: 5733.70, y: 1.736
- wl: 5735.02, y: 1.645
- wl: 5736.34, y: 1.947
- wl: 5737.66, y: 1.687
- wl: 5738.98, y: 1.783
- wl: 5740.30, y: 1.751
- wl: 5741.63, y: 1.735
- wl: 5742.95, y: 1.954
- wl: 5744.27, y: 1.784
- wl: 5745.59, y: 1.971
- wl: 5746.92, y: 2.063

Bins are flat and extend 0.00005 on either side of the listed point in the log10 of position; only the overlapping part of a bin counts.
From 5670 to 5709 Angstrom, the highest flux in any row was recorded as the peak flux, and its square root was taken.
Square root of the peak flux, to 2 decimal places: 1.41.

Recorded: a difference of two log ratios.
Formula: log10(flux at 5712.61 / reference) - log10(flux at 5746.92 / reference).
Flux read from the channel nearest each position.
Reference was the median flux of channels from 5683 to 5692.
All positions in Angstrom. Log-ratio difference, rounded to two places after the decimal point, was -0.09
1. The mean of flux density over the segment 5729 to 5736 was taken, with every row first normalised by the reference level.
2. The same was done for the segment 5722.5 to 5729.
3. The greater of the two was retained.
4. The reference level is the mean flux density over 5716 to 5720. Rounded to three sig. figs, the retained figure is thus 1.08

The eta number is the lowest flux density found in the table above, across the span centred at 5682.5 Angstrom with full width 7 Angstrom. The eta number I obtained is 1.559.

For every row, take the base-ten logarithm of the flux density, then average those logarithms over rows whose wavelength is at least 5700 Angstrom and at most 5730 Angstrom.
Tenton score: 0.241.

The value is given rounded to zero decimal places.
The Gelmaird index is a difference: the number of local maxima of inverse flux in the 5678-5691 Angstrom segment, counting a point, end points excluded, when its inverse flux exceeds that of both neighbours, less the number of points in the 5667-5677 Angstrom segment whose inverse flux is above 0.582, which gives 1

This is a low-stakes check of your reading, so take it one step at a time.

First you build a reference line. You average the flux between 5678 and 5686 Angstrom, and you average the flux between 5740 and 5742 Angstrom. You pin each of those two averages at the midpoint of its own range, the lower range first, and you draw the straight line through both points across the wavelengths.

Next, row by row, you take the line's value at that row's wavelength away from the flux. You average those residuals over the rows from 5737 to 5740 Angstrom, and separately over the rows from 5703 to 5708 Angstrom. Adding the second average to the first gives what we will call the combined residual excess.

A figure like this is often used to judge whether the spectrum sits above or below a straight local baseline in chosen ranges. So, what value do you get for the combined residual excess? -0.14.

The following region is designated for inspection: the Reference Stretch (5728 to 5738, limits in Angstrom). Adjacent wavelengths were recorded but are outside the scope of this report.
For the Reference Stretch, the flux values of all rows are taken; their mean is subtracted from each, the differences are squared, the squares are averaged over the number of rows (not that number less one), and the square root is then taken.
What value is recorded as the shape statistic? 0.162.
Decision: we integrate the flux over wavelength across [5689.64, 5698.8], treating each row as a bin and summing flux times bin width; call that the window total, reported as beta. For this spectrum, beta 16.7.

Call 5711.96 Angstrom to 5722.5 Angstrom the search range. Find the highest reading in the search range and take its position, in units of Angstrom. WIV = 5721.83 Angstrom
